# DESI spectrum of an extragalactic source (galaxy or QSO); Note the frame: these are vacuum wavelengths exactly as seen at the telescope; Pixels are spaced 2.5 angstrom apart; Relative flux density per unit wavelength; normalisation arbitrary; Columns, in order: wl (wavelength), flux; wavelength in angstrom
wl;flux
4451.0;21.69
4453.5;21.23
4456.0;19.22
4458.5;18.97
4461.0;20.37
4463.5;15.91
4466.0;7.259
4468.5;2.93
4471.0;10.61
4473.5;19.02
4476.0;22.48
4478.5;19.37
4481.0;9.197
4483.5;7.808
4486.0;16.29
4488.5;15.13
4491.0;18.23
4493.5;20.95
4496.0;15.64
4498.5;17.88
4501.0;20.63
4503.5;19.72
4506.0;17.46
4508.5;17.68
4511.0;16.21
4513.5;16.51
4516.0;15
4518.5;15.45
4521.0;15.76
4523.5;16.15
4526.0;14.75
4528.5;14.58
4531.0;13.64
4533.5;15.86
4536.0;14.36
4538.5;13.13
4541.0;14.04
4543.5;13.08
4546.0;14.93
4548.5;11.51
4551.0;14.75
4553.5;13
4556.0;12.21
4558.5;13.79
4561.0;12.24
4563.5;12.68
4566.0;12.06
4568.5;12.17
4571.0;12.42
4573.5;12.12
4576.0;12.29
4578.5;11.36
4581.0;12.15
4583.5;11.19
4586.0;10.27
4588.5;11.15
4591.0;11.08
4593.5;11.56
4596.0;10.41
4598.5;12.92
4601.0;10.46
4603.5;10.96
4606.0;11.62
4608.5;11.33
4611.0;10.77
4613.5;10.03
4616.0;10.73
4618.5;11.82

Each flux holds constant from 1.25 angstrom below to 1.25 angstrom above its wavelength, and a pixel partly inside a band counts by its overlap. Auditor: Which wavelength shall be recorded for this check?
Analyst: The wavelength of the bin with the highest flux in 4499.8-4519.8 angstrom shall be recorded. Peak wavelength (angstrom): 4501.0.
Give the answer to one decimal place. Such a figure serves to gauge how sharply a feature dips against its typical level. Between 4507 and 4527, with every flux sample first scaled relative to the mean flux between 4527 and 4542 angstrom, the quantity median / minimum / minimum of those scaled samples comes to 1.0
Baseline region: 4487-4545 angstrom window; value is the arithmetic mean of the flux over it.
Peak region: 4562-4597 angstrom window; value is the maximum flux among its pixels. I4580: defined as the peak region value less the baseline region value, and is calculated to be -3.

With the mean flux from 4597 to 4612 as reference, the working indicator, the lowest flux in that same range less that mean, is -0.88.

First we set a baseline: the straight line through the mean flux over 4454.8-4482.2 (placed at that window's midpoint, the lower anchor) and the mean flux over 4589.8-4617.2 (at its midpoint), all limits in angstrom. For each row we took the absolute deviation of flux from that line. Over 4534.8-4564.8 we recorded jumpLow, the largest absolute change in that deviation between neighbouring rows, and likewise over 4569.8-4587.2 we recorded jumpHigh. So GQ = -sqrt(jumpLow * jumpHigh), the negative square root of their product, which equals -1.3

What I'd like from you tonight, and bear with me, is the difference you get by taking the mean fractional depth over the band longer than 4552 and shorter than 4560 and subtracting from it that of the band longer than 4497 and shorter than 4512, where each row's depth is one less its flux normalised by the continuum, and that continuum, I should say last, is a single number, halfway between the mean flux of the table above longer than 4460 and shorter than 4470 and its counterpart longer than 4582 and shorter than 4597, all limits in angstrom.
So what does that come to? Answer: 0.5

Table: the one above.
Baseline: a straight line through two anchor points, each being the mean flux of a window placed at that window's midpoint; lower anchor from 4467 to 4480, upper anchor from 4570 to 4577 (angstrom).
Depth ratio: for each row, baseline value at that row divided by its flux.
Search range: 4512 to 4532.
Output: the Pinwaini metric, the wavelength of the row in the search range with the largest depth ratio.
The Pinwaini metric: 4531.0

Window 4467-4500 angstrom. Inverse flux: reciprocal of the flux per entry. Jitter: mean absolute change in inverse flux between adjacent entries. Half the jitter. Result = 0.0206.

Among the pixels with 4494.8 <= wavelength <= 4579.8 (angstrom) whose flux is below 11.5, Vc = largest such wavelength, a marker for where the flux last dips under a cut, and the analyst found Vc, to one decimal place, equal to 4578.5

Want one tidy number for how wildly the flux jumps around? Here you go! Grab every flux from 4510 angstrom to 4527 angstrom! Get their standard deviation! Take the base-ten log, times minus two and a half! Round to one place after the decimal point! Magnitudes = 0.5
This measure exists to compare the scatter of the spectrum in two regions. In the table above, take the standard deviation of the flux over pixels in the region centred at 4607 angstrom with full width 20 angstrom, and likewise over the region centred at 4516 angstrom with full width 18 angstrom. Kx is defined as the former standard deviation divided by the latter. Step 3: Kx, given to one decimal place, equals 1.0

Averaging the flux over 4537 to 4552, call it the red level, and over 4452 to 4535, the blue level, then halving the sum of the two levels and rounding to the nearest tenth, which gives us 14.8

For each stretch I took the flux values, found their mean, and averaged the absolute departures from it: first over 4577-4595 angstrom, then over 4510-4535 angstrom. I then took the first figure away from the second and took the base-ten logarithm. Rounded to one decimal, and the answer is -0.5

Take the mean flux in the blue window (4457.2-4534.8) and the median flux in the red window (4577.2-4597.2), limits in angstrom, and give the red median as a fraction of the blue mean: 0.71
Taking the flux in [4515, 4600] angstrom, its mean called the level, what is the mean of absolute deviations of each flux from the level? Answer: 1.4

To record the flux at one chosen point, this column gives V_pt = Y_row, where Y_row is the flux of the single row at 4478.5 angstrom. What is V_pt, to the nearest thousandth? 19.370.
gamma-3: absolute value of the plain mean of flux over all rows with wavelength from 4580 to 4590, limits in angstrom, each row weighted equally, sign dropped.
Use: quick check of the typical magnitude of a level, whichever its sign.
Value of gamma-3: 11.2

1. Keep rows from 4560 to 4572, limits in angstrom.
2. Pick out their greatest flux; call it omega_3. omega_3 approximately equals 12.68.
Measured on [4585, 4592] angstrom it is 11.15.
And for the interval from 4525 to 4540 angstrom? 15.86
